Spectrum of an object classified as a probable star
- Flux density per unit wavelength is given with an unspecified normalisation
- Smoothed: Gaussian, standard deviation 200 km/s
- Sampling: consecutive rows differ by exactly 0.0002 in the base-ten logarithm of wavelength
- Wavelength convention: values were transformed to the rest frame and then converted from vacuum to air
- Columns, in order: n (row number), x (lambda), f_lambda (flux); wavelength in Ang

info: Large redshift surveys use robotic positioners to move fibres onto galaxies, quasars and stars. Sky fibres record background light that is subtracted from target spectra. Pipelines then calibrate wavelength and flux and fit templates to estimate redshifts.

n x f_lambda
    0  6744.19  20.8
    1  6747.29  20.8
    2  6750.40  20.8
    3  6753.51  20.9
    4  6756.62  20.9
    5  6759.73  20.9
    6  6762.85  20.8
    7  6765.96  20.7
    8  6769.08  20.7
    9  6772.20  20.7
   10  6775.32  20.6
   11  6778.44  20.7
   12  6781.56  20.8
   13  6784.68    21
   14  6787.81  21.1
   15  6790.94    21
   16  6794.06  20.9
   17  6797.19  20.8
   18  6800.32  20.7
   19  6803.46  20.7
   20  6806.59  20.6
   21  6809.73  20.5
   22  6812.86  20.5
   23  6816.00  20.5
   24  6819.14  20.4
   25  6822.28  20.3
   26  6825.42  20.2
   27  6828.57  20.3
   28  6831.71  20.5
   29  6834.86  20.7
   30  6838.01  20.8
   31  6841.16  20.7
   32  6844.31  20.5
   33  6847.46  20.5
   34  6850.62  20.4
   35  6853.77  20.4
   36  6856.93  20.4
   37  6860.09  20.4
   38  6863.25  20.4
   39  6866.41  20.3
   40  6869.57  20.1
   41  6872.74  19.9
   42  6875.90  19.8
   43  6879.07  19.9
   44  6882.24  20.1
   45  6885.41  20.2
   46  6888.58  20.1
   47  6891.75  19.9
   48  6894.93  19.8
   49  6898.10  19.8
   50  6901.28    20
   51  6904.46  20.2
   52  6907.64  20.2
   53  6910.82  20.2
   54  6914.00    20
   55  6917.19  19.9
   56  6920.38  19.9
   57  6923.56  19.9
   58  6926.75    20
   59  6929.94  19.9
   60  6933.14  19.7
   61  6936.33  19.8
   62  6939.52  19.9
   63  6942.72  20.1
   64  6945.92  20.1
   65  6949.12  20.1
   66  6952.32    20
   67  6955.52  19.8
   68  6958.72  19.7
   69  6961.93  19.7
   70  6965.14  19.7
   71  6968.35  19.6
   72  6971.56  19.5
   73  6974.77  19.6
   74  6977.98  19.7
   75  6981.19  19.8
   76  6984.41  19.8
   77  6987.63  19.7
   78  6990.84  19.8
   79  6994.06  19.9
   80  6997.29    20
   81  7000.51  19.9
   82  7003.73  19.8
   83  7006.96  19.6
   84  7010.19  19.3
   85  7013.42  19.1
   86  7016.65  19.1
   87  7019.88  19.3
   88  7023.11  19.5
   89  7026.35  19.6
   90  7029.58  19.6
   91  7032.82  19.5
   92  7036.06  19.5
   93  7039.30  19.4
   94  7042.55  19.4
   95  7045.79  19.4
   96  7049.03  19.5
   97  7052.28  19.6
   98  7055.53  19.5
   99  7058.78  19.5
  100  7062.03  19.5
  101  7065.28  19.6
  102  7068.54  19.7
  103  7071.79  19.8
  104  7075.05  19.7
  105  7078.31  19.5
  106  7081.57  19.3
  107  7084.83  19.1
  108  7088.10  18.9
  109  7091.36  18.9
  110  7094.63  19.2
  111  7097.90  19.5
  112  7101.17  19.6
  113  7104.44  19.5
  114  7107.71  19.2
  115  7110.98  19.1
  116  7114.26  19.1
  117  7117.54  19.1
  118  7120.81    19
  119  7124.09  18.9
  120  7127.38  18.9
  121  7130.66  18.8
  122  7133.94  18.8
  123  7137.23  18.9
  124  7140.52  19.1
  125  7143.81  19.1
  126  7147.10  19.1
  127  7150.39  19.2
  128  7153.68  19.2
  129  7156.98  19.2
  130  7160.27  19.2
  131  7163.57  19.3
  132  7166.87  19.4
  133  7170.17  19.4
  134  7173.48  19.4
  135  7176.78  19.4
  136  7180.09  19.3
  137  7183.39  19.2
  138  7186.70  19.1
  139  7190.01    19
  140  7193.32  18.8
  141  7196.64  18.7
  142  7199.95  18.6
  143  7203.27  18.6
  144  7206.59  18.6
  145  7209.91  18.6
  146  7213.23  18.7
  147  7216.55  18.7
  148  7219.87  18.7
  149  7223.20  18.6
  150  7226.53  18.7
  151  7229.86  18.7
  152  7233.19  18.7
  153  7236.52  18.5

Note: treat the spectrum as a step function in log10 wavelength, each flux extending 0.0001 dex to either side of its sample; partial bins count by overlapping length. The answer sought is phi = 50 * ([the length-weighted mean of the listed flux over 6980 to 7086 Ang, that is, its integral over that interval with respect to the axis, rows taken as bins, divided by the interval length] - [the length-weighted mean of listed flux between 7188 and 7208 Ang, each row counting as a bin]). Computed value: 42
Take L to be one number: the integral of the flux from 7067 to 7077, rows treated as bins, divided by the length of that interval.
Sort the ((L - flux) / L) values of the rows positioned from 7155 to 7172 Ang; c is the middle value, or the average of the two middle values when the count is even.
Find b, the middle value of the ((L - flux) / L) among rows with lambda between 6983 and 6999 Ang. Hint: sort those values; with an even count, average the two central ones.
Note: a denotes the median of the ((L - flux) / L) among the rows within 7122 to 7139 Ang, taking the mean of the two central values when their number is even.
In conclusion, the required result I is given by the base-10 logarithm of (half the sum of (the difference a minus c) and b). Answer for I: -2.1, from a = 0.042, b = -0.004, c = 0.02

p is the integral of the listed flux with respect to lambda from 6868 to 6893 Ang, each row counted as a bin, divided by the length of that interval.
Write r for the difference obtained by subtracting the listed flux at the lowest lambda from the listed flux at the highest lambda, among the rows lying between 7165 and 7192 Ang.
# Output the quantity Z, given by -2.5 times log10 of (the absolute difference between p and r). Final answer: -3.274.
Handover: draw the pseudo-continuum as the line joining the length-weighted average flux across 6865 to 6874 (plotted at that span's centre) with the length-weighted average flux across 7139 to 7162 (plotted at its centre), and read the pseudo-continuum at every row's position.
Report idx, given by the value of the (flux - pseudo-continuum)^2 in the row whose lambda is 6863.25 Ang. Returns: 0.080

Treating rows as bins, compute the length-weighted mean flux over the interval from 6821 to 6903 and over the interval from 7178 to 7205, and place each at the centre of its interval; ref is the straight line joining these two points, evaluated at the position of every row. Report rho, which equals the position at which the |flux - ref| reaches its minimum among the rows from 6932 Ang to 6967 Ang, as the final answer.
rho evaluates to 6939.52 Ang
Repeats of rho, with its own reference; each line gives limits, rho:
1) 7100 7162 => 7147.10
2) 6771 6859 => 6775.32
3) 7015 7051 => 7049.03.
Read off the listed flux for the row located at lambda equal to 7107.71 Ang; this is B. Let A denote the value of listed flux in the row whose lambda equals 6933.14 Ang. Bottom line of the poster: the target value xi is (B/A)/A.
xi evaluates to 0.049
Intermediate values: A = 19.7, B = 19.2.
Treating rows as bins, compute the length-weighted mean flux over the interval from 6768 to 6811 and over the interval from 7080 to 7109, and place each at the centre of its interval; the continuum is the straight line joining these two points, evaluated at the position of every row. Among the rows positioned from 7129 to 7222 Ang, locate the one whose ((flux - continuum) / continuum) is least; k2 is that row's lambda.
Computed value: 7130.66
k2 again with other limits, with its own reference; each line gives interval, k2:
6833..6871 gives 6869.57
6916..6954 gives 6933.14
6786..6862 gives 6825.42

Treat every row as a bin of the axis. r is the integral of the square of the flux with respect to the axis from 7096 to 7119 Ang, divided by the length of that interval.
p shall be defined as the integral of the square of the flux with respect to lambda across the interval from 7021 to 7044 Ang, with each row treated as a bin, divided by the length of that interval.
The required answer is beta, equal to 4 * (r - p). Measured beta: -30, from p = 380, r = 372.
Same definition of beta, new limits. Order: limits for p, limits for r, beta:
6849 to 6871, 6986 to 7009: -87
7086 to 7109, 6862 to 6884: 128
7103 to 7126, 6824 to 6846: 223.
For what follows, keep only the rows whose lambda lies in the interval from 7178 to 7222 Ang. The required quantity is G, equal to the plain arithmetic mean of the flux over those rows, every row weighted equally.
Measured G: 18.8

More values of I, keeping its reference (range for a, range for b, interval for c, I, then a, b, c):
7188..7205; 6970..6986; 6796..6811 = -1.3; 0.052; 0.002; -0.05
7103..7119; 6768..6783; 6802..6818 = -2.0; 0.032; -0.049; -0.04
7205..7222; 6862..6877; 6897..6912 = -1.5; 0.052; -0.019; -0.02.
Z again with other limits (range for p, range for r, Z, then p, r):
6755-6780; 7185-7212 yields -3.318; 20.7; -0.5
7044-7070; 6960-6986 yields -3.222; 19.5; 0.1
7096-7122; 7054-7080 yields -3.212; 19.3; 0.0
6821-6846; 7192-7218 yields -3.285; 20.5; -0.1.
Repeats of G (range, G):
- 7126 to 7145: 18.9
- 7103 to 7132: 19.1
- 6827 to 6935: 20.2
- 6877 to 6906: 20.0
